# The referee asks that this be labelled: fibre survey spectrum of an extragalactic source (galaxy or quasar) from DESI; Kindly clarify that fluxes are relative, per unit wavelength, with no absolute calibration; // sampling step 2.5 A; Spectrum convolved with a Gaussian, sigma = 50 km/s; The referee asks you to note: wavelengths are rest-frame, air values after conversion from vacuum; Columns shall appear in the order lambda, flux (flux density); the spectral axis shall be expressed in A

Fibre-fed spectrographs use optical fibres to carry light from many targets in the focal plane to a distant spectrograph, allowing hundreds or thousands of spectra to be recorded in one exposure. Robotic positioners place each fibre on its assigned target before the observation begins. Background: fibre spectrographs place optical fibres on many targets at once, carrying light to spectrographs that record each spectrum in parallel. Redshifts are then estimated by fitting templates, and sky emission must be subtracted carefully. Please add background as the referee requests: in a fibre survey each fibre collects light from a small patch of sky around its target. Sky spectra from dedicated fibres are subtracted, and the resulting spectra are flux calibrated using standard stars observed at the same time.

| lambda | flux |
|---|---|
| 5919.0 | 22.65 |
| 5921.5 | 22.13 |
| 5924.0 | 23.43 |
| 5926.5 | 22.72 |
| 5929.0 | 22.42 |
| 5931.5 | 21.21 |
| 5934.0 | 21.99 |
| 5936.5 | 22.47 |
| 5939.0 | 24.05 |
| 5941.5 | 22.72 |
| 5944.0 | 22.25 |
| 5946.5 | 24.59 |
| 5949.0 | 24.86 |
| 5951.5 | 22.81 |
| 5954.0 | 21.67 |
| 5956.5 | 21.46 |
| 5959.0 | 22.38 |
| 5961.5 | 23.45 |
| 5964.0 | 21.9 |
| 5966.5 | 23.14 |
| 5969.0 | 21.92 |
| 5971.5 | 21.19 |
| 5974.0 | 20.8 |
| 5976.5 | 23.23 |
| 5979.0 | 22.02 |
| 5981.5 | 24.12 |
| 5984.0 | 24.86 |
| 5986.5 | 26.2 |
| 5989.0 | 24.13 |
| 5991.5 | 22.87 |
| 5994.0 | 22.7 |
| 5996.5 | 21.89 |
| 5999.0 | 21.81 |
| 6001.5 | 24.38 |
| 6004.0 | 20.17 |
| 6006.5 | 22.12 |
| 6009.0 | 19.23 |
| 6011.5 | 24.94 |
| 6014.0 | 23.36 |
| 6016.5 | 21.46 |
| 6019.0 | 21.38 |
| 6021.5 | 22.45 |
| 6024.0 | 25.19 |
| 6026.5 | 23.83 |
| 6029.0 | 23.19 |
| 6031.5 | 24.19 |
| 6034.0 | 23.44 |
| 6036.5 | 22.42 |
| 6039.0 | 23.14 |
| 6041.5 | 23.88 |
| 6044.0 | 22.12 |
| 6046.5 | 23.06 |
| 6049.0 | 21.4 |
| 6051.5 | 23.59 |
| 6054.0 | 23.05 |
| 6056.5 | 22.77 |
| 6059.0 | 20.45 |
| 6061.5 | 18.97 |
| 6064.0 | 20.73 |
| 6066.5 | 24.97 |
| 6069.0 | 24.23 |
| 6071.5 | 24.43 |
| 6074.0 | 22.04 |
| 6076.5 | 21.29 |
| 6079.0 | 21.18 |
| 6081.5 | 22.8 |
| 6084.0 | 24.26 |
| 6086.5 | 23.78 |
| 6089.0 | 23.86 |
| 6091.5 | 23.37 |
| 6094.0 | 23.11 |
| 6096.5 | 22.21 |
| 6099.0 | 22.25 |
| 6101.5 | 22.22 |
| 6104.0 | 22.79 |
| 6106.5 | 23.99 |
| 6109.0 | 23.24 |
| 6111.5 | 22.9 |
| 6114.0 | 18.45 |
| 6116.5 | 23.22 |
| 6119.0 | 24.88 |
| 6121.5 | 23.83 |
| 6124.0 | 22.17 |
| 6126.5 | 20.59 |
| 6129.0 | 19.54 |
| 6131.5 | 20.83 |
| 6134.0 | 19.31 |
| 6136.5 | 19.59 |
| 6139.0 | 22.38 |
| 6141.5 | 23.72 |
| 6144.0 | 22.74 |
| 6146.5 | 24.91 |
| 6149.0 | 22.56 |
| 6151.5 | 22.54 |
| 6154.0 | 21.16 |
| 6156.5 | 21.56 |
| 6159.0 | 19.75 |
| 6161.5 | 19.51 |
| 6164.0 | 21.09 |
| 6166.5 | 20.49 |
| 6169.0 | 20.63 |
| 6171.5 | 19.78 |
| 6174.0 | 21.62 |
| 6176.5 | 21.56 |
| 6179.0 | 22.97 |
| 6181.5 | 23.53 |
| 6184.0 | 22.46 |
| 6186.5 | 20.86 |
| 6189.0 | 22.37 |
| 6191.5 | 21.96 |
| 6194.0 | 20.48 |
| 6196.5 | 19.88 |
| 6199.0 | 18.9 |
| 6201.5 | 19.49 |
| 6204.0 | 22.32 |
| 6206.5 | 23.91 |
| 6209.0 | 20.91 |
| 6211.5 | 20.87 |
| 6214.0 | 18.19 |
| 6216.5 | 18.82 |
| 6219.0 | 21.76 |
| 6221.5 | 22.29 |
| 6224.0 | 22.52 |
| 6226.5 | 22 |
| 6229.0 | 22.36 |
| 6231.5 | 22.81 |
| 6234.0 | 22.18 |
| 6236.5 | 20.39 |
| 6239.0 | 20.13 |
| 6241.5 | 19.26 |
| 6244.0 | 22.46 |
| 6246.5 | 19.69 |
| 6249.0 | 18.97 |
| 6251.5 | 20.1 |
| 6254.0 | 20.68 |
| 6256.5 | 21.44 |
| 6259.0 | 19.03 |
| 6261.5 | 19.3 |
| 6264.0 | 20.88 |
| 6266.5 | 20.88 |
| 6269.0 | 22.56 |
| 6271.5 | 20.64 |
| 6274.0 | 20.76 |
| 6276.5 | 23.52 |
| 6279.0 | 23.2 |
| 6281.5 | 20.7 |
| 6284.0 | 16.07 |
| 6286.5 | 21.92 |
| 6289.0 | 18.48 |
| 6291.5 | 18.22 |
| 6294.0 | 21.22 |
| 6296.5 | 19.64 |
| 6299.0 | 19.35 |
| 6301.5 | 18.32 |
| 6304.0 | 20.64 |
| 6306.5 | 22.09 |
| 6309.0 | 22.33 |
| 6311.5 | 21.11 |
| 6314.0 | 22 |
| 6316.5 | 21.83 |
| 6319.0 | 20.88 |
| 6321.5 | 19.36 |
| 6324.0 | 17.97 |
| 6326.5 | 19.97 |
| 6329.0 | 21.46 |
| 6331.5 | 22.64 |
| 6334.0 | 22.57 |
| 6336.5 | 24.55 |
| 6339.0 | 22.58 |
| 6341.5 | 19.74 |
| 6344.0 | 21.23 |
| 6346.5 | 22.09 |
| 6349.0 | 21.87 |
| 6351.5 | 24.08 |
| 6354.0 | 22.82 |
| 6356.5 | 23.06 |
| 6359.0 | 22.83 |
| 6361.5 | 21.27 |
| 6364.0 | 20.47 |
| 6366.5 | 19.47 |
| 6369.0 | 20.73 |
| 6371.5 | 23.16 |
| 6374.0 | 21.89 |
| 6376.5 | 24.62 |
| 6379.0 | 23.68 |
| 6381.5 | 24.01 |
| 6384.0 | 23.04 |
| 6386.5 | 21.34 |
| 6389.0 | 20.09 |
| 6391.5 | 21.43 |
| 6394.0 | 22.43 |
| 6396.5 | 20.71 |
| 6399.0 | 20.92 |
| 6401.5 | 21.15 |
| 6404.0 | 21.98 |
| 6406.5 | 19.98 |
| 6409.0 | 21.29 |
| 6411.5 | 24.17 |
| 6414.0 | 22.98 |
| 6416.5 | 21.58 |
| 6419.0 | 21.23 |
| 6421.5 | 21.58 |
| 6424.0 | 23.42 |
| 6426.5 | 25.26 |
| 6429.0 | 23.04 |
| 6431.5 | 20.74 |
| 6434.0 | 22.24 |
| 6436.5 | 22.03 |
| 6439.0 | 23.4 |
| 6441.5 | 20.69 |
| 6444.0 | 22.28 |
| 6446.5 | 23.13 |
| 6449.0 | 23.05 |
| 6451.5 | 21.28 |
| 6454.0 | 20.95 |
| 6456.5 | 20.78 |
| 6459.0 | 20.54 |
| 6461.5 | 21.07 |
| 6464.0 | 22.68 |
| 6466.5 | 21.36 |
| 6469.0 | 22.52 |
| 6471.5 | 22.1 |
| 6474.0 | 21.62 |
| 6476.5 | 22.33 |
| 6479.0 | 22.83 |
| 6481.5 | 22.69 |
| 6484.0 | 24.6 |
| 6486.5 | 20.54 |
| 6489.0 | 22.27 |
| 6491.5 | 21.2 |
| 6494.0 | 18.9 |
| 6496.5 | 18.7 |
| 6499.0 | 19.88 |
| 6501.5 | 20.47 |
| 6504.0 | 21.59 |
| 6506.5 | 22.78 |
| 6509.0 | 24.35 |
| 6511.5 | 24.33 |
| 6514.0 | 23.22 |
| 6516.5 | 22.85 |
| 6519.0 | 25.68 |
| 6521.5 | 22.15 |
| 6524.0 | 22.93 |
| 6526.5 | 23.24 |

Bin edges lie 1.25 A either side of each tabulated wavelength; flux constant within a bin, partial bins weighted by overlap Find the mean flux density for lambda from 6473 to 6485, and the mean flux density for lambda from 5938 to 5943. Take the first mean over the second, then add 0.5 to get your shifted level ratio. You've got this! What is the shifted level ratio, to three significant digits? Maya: 1.48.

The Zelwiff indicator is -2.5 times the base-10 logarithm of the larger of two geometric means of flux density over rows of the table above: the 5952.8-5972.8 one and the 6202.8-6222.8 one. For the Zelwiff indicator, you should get -3.362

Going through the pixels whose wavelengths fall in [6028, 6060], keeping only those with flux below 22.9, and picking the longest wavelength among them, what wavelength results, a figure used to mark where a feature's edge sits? 6059.0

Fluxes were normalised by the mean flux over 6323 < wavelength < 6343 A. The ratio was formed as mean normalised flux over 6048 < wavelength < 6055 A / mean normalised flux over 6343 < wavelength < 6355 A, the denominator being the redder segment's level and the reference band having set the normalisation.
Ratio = 1.01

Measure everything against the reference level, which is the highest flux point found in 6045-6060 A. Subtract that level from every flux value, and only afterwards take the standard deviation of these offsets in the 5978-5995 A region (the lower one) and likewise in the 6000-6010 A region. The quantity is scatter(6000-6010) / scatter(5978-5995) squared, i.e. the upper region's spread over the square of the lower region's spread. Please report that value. 1.1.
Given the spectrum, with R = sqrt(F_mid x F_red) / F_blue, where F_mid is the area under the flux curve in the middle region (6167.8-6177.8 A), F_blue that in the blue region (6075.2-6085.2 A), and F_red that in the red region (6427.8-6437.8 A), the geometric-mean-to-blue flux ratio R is 0.96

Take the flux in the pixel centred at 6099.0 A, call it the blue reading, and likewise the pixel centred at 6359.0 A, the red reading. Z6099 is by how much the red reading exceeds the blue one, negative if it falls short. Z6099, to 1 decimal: 0.6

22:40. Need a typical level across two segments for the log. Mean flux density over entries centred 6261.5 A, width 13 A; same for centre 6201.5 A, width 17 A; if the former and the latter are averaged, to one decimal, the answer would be 20.6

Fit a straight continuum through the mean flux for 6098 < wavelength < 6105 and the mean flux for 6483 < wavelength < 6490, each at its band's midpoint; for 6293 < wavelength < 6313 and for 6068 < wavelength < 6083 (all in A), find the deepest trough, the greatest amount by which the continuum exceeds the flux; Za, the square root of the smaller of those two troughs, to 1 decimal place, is 1.1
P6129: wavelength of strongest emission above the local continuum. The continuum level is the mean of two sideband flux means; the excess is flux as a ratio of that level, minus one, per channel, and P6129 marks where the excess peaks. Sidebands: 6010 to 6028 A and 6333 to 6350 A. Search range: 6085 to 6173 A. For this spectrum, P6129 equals 6146.5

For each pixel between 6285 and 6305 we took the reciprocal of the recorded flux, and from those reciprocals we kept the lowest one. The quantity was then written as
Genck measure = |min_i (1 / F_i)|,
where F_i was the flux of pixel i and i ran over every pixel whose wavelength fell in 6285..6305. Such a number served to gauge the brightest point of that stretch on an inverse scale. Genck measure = 0.0456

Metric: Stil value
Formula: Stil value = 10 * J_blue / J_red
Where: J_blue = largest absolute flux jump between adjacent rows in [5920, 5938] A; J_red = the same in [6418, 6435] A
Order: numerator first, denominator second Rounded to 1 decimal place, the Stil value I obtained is 5.7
